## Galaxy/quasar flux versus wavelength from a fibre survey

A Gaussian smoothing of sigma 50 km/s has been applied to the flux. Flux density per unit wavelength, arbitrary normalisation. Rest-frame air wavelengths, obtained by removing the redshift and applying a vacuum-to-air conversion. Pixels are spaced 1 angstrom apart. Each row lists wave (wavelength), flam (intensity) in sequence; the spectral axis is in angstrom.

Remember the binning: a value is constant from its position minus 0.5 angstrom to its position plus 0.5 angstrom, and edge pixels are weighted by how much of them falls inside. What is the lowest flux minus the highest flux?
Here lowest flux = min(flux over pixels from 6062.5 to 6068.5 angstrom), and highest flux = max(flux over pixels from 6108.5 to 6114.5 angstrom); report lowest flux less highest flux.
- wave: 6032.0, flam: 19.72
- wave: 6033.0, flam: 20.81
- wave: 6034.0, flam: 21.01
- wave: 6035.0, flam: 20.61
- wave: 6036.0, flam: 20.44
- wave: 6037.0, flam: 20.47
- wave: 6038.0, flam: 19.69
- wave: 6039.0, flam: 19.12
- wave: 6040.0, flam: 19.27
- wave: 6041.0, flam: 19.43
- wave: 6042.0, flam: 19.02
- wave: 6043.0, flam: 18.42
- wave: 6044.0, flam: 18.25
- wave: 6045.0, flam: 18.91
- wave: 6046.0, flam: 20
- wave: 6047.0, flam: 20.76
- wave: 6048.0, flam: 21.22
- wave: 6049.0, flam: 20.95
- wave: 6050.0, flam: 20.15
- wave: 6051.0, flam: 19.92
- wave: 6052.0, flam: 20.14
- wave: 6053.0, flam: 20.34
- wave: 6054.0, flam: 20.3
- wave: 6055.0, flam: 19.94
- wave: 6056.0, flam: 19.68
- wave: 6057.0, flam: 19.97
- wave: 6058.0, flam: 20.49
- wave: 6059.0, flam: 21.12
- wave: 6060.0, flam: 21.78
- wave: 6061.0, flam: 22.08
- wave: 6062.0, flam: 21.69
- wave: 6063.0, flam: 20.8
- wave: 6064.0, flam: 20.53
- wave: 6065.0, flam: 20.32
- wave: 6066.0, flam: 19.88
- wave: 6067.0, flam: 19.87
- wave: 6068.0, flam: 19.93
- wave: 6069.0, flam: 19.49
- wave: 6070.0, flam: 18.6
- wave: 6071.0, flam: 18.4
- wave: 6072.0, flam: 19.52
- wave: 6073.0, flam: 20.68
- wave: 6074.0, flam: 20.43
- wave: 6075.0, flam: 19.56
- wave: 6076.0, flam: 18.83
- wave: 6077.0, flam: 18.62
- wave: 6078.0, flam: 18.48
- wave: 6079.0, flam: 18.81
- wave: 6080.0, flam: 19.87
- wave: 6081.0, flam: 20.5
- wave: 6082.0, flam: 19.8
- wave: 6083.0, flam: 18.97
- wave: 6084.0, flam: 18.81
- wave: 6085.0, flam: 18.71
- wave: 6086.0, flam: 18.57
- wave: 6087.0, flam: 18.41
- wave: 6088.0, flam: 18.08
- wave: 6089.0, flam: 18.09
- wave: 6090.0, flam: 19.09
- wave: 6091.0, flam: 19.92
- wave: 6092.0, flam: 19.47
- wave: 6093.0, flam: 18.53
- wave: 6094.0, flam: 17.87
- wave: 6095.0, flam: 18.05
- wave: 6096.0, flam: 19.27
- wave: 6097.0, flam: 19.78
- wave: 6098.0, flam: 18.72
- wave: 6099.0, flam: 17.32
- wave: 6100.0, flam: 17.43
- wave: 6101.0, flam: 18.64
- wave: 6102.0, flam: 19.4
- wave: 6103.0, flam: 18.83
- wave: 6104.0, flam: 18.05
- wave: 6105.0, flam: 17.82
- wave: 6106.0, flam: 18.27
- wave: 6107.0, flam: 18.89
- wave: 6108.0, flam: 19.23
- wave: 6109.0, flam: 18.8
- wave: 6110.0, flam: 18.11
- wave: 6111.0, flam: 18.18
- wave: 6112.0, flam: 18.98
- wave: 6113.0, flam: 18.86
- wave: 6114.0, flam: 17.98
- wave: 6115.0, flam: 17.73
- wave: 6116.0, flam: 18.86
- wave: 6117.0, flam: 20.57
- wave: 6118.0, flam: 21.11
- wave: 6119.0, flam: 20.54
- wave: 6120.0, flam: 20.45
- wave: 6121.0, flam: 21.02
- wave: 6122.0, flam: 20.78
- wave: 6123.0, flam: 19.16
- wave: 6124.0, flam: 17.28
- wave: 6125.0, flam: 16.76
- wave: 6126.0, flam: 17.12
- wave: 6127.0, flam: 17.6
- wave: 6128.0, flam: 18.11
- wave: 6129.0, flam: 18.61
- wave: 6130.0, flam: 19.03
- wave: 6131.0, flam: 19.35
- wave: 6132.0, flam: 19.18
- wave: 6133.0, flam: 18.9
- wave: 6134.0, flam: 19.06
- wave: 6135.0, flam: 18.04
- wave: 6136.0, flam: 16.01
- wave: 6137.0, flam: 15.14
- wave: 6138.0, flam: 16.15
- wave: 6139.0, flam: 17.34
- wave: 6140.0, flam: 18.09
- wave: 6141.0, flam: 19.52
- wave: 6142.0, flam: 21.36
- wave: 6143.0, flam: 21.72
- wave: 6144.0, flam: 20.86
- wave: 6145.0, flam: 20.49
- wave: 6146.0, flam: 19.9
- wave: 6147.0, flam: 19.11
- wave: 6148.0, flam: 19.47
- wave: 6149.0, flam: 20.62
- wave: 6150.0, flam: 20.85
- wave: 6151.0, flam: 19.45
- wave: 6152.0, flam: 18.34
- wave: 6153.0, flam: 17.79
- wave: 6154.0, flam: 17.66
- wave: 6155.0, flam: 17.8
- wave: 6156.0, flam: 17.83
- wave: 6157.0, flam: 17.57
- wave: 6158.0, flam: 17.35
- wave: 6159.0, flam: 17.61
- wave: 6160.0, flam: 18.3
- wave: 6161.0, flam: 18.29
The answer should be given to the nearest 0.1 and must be 0.9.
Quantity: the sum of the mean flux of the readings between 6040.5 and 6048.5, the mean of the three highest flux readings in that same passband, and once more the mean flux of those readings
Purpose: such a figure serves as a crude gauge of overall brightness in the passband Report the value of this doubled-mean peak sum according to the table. 59.7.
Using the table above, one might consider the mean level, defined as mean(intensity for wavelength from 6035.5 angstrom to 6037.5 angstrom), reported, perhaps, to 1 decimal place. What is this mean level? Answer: 20.5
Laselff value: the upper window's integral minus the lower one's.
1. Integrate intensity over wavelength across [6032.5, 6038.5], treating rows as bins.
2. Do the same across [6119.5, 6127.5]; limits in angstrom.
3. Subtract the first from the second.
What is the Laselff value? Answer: 27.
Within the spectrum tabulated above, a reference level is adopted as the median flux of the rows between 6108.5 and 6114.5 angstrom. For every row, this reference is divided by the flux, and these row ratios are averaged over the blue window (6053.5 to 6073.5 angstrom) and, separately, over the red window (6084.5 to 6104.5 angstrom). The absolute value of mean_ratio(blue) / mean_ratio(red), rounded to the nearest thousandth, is 0.920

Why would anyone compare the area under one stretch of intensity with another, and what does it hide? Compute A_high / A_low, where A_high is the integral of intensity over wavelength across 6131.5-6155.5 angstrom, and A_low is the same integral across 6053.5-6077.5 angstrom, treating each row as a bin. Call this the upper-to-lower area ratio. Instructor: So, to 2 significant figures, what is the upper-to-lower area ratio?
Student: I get 0.94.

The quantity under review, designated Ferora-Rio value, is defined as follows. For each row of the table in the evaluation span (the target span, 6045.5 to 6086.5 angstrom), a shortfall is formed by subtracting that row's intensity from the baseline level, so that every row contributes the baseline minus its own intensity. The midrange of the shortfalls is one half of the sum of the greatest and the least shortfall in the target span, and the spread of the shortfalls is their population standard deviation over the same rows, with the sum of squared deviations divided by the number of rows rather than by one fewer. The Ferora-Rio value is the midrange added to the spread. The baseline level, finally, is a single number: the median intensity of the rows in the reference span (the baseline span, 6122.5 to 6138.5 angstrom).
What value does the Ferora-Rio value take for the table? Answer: -1.2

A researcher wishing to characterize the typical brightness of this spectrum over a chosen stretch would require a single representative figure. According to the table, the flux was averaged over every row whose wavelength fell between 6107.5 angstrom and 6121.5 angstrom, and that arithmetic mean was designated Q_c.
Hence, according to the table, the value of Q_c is 19.3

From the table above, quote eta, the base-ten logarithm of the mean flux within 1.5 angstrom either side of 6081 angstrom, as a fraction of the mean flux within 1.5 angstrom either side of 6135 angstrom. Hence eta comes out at 0.054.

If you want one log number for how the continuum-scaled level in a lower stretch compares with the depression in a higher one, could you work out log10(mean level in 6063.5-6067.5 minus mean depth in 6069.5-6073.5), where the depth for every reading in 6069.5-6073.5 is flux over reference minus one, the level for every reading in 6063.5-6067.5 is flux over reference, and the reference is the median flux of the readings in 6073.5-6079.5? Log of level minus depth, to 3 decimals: 0.019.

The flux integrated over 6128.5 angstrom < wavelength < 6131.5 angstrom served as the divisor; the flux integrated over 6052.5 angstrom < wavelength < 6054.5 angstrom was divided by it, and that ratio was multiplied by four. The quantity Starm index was 3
